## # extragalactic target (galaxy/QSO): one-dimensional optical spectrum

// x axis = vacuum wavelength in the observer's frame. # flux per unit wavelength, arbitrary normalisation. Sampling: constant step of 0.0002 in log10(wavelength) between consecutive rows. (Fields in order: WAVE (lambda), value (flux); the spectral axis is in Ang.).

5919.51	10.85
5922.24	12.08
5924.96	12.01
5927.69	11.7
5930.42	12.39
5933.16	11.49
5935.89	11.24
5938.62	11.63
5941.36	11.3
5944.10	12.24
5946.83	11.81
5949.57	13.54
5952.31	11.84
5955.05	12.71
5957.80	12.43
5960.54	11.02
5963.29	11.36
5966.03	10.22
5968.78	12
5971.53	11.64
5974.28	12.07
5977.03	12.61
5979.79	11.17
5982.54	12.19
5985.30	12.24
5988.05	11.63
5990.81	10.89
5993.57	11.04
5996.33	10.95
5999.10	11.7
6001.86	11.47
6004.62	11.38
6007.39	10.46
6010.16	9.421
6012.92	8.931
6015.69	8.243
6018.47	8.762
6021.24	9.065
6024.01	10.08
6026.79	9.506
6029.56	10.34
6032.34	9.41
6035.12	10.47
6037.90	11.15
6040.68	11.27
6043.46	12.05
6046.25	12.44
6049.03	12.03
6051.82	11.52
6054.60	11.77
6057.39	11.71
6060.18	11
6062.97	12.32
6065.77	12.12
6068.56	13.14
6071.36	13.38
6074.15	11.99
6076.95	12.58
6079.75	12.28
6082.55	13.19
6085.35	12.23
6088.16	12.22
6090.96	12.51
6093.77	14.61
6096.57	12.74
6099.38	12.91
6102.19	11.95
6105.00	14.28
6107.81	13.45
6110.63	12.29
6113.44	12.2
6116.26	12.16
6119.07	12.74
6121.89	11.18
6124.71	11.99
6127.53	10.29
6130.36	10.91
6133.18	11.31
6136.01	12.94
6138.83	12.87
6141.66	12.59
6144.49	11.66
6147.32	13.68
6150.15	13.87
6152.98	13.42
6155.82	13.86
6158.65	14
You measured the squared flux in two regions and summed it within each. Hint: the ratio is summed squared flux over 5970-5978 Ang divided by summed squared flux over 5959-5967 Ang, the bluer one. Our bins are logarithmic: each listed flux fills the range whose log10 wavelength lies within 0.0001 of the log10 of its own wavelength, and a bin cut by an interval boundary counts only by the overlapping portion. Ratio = 1.24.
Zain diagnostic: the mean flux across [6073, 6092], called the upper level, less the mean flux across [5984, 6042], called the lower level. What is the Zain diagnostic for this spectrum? 2.0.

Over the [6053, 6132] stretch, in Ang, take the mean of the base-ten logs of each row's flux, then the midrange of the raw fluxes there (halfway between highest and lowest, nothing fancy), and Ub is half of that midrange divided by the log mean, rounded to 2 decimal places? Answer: 5.71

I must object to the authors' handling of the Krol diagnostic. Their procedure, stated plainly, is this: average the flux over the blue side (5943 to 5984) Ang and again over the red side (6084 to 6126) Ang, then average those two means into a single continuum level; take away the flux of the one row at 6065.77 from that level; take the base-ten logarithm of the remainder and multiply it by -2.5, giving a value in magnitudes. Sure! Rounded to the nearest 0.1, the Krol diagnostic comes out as 2.0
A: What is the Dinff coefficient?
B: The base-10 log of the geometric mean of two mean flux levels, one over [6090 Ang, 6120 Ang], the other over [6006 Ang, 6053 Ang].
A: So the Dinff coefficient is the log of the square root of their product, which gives 1.06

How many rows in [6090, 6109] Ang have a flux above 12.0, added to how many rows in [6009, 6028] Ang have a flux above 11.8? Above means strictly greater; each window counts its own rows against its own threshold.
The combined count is 6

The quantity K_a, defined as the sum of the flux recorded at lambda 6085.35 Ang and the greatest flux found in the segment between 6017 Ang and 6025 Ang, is 22.3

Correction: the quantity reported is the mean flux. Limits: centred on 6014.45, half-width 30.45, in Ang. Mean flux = 10.5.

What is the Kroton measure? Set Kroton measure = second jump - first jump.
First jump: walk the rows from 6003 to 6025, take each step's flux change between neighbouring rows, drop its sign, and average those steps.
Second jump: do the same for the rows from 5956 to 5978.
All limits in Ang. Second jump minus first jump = 0.1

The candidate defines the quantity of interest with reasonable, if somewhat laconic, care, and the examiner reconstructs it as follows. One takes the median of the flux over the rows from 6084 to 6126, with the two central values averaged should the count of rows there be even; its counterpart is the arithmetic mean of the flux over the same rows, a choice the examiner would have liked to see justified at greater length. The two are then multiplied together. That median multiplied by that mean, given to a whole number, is 155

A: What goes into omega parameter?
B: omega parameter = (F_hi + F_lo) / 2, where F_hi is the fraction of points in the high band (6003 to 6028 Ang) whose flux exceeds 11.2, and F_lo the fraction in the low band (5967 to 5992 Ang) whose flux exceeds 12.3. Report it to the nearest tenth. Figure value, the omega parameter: 0.1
